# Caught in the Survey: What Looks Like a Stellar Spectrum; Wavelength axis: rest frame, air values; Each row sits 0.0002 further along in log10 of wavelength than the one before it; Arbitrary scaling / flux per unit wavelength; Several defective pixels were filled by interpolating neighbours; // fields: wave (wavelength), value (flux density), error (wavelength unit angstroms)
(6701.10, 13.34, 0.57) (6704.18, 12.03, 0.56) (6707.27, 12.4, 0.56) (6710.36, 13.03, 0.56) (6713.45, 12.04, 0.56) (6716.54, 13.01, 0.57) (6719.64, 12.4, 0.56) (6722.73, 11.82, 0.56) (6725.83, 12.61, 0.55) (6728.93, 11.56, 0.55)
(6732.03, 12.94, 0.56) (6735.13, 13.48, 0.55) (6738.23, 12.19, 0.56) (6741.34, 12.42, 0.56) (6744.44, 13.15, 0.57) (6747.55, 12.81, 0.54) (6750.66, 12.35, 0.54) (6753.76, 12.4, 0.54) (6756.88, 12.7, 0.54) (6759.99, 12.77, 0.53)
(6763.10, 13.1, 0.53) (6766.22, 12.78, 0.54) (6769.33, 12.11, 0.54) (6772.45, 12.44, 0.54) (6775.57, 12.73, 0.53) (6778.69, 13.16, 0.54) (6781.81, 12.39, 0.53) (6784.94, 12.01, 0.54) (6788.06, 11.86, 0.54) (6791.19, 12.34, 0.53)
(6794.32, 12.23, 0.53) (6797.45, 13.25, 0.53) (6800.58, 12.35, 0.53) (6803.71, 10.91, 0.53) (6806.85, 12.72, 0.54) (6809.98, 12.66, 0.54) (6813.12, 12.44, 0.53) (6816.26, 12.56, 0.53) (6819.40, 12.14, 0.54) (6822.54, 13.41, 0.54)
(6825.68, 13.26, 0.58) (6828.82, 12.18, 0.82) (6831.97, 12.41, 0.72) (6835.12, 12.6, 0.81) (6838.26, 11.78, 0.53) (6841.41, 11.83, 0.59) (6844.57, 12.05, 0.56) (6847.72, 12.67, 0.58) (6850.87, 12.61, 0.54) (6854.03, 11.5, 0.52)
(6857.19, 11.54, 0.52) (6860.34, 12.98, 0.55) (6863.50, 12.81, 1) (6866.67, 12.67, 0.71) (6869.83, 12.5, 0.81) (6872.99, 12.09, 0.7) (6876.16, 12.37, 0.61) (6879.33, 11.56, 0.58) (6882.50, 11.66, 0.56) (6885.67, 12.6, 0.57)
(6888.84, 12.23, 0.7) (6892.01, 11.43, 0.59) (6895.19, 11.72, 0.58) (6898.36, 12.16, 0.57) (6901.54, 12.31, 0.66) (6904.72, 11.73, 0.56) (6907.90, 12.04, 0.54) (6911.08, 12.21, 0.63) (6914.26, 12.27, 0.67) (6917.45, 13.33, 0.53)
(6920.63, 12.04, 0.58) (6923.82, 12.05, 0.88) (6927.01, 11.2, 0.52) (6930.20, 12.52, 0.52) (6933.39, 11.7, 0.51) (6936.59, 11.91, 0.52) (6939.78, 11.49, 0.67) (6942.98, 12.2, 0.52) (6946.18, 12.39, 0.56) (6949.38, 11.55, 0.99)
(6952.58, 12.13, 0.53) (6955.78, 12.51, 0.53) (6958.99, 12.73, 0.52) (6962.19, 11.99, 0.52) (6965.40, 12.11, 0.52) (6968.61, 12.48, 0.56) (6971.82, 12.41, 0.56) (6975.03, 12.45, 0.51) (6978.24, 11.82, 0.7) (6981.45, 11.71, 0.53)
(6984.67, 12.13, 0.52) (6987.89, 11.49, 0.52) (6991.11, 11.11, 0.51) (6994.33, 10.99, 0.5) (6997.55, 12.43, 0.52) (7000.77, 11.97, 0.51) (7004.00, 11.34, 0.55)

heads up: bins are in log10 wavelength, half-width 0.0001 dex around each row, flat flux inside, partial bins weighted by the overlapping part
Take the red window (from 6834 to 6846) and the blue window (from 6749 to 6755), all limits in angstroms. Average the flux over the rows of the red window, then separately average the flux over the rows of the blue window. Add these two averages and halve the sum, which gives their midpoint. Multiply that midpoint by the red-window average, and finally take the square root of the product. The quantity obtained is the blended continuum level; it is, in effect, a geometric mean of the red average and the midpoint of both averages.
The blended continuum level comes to 12.1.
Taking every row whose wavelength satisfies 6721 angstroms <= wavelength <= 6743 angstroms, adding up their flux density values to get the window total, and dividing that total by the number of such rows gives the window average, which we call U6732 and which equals 12.4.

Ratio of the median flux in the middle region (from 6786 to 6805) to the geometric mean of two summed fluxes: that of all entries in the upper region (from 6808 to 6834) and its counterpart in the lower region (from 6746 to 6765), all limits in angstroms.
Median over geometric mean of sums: 0.14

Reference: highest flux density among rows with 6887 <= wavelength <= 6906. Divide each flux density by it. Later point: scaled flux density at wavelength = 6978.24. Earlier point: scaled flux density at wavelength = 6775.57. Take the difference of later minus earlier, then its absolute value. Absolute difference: 0.074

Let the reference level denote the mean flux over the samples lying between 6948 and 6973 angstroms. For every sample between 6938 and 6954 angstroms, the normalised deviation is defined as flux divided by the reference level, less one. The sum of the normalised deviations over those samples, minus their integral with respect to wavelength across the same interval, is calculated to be 0.3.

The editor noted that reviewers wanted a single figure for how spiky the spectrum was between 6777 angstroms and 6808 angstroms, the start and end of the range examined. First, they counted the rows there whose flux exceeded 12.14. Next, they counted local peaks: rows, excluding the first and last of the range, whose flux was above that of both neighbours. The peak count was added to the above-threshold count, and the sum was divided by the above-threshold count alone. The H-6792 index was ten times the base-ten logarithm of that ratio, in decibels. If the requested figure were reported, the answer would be 1.1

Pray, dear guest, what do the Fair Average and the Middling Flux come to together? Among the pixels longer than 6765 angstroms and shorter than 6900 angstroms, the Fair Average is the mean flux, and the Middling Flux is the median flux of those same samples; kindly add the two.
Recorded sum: 24.7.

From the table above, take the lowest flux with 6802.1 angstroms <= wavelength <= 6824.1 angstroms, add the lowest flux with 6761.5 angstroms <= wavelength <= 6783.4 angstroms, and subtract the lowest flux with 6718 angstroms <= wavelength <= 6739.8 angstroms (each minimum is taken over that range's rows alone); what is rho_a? 11.5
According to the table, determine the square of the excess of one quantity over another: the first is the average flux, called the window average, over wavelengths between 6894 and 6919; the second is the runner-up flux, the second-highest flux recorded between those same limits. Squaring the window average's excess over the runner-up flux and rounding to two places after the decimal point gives 0.01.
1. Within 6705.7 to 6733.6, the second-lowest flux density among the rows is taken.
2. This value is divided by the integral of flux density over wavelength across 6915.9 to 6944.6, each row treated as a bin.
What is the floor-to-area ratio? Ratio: 0.0342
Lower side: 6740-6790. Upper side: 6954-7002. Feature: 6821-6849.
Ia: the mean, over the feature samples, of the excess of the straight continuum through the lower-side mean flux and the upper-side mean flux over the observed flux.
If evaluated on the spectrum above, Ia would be -0.07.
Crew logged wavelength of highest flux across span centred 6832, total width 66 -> 6822.54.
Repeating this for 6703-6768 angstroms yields 6735.13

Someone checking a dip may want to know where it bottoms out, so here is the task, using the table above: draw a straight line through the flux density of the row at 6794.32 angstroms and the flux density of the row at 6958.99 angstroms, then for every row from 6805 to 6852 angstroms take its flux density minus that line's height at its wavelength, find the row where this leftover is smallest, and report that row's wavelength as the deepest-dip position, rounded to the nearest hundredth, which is 6838.26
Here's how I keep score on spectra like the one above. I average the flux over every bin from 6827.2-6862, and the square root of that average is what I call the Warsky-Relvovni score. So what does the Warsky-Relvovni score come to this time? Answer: 3.49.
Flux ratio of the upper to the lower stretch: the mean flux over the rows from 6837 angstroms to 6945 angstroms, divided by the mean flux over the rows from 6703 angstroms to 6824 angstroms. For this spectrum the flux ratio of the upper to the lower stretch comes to 0.97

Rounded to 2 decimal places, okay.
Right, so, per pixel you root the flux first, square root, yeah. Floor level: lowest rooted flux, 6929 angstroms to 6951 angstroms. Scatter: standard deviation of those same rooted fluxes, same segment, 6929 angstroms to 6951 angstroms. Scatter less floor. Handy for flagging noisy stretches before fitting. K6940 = -3.33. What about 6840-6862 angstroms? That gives -3.31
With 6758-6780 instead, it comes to -3.43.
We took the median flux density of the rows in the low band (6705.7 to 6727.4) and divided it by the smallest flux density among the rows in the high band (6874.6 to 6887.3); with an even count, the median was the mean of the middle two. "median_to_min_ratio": 1.07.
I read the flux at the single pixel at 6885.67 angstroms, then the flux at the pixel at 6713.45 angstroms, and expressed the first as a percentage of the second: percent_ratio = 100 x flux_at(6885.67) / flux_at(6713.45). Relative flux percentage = 105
